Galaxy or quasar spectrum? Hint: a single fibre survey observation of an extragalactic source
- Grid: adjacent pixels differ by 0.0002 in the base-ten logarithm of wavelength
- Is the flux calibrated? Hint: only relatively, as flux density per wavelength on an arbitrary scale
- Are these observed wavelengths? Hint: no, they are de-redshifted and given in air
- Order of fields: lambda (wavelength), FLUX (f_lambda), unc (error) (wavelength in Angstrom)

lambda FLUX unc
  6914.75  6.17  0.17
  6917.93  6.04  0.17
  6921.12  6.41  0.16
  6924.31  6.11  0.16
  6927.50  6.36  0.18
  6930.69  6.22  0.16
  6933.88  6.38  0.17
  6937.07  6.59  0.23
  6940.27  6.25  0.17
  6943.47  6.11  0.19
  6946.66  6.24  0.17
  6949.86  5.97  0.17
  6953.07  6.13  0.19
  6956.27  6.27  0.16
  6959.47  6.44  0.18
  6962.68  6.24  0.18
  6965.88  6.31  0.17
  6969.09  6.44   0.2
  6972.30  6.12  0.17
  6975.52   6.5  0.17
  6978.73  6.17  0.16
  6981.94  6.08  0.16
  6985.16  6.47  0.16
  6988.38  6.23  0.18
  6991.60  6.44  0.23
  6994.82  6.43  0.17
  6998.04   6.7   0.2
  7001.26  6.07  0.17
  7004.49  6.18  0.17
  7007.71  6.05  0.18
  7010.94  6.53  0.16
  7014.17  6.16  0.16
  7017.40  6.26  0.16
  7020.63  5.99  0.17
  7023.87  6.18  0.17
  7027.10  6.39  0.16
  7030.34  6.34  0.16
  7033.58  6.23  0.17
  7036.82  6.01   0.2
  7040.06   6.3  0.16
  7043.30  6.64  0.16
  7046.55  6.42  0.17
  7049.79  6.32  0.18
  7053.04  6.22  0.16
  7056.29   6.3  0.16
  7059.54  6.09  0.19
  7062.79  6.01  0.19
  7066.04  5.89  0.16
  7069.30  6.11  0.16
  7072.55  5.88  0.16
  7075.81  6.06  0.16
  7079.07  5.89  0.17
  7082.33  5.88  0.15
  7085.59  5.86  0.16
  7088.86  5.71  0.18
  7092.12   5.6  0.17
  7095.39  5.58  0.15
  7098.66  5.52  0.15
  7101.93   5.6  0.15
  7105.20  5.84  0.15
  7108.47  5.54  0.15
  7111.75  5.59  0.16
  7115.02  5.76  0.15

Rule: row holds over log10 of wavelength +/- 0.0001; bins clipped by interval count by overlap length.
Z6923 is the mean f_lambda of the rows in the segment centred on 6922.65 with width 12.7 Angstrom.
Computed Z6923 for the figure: 6.23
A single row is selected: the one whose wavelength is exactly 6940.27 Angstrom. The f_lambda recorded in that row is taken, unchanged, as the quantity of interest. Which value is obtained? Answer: 6.25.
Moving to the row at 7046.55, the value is 6.42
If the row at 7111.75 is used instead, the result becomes 5.59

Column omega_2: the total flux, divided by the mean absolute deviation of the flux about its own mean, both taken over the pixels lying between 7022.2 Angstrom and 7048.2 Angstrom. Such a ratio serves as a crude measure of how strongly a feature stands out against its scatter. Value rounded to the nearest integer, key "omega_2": 378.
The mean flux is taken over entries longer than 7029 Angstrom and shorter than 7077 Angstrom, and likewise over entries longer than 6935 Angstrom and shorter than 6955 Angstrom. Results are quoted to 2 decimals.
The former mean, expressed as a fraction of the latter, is 1.00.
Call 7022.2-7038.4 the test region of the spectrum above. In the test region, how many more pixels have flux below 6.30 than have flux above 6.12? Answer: -1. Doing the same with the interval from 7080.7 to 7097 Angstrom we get 5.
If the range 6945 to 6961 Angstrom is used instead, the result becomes 0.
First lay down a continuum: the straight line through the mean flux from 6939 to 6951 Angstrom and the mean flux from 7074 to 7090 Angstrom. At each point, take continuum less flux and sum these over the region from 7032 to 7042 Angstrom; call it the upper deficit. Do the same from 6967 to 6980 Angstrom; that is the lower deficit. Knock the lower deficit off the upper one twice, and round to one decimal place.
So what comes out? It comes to 1.1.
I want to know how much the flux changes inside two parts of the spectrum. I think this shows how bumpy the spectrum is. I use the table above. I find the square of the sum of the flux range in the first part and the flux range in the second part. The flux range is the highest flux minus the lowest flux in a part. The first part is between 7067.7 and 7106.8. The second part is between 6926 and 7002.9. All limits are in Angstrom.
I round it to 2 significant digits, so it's 1.7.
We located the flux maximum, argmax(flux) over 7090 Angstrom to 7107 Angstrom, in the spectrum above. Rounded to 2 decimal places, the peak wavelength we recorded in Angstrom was 7105.20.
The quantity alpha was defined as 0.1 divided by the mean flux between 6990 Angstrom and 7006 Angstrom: 0.0157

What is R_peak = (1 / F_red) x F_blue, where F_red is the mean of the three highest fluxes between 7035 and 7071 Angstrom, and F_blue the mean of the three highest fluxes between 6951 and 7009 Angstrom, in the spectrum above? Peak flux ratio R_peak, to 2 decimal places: 1.01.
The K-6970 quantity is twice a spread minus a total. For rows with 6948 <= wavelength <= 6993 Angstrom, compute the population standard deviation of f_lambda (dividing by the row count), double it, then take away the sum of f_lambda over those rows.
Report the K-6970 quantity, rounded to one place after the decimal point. -87.5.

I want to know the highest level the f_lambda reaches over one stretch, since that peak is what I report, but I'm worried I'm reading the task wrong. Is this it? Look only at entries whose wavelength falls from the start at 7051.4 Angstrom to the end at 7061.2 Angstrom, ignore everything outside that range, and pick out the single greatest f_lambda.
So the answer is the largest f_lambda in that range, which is 6.3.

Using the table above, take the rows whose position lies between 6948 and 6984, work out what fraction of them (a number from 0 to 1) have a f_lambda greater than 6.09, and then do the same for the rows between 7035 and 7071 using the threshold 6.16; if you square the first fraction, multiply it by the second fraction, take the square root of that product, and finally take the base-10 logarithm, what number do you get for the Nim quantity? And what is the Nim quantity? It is -0.22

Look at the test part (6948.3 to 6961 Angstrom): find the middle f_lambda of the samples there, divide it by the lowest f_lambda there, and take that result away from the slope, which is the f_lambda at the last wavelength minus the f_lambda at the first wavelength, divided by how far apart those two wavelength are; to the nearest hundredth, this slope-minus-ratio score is -0.99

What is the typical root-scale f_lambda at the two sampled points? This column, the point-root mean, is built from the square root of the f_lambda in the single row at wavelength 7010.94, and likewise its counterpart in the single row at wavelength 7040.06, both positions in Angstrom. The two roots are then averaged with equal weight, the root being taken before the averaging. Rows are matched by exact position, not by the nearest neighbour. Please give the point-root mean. 2.53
